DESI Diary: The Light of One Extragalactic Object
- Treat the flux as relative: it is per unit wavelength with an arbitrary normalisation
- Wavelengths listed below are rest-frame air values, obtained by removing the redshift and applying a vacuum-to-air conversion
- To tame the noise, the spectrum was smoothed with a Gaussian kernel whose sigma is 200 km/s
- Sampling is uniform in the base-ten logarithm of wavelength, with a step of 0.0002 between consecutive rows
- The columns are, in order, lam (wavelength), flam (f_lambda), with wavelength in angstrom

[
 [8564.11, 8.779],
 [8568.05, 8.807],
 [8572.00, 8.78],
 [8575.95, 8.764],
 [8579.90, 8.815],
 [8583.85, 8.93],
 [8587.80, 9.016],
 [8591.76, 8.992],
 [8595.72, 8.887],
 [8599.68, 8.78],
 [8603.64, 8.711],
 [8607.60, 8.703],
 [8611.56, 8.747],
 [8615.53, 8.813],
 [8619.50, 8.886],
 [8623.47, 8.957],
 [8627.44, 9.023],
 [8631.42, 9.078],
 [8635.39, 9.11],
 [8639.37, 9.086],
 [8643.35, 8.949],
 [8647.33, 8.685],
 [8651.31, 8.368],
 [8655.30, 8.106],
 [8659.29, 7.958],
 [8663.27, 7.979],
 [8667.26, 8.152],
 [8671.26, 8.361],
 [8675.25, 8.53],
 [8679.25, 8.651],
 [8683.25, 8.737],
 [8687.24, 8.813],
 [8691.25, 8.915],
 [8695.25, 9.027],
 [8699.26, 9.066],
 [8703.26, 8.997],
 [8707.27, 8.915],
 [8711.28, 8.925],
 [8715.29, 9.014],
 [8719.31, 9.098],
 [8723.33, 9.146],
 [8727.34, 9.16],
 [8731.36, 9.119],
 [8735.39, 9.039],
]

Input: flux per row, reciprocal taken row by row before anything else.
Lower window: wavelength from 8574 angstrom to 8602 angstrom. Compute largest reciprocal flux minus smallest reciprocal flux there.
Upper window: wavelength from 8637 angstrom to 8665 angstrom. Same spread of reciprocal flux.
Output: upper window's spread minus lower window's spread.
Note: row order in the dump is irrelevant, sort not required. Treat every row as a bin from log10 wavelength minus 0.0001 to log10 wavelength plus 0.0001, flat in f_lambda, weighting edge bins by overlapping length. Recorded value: 0.012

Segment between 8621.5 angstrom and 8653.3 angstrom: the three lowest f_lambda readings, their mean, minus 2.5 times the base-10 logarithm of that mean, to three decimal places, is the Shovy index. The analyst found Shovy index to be -2.345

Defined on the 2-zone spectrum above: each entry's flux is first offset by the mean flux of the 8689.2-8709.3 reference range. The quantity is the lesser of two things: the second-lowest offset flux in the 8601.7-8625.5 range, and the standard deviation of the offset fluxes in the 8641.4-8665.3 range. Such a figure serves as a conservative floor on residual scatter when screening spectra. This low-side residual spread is -0.27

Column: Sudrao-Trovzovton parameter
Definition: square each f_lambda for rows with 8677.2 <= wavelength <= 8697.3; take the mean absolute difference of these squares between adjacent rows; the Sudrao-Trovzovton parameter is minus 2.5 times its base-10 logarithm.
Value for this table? -0.55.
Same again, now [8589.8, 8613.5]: -0.18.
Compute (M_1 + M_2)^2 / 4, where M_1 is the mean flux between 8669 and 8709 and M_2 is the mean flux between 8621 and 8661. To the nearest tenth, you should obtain 76.9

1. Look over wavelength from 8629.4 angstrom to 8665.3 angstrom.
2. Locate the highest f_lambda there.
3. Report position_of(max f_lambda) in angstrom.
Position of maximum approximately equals 8635.39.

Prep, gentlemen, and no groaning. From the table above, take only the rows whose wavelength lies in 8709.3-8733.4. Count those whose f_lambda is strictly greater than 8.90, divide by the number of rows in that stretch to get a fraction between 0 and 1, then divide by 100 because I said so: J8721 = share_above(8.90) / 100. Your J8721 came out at 0.010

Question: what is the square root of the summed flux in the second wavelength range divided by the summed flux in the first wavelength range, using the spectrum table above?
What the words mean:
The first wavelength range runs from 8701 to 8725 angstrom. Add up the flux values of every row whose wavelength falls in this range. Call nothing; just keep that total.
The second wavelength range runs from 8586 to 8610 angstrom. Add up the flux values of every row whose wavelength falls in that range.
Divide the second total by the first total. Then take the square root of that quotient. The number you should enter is 0.991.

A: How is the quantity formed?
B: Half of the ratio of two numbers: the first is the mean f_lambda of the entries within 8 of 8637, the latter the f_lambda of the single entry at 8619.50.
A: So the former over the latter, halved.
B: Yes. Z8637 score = 0.510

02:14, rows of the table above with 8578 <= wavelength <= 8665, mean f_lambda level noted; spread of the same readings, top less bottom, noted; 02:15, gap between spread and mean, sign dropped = 7.6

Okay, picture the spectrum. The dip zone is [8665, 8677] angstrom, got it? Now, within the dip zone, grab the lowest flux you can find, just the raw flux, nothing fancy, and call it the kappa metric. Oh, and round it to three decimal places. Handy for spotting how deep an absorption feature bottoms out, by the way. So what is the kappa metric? 8.152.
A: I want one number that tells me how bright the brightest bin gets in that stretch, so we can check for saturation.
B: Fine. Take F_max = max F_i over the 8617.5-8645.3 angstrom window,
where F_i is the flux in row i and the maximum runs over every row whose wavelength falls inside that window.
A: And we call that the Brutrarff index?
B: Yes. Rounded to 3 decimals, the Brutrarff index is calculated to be 9.110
